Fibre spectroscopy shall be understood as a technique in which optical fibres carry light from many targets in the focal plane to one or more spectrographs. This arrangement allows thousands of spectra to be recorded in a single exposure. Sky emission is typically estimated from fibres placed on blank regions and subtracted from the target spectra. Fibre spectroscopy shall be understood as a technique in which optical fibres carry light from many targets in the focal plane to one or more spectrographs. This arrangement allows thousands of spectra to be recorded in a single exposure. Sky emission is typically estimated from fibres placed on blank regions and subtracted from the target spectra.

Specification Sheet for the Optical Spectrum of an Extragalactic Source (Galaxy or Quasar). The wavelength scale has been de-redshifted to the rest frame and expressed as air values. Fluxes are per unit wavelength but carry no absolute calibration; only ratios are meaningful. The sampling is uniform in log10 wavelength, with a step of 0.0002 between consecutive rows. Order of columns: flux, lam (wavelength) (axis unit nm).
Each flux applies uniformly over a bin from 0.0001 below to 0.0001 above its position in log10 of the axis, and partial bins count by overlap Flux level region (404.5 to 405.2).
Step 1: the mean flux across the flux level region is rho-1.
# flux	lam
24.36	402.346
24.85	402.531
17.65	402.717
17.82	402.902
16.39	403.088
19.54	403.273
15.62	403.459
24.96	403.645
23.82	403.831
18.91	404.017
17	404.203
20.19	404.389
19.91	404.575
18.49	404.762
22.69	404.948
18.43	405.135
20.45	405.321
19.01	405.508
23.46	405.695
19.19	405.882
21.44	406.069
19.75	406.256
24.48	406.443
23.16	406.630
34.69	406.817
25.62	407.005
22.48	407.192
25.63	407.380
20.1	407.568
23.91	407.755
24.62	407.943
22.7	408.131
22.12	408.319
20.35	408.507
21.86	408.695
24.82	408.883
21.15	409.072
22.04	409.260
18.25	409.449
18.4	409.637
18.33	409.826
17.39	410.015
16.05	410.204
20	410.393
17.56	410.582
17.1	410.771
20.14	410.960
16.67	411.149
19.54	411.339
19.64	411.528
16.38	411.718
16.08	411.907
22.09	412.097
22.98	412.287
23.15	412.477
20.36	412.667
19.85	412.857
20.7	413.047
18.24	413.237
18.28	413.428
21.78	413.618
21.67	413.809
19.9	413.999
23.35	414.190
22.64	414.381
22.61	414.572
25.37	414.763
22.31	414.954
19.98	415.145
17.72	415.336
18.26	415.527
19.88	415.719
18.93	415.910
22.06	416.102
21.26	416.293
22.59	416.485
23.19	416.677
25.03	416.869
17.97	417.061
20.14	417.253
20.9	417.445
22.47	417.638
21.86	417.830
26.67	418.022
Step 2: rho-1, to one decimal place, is 19.9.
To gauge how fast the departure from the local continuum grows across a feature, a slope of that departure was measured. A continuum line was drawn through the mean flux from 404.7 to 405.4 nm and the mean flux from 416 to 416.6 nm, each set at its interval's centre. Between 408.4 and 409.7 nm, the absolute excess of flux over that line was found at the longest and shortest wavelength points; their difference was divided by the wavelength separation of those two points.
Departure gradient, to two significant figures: 1.9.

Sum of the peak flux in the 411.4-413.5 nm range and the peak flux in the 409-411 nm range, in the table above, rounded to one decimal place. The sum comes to 45.2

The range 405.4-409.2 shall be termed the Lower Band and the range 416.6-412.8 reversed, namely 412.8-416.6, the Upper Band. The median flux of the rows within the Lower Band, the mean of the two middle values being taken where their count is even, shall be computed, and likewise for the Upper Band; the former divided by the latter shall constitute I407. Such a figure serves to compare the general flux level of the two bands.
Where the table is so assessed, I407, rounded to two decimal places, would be 1.08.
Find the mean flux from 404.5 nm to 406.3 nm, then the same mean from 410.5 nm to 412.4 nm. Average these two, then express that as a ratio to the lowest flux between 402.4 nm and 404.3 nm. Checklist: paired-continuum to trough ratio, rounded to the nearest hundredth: 1.25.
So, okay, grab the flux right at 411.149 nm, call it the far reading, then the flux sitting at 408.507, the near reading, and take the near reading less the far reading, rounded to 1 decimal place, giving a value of 3.7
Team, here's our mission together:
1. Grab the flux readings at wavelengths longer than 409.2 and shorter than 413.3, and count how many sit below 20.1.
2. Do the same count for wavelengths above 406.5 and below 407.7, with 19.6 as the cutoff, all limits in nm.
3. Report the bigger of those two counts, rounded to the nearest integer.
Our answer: 15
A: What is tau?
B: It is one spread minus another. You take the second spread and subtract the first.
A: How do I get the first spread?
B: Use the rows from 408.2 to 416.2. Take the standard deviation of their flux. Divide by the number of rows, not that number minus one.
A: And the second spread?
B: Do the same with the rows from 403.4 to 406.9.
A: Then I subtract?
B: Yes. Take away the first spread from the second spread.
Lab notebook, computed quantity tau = 1.7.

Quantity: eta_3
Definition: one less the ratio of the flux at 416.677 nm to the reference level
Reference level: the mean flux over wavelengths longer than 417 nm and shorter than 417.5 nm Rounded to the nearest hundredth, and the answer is -0.18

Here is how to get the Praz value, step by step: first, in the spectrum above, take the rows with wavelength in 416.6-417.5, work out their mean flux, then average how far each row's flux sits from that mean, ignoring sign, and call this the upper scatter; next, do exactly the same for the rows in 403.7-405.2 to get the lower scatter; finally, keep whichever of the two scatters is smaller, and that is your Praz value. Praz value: 1.73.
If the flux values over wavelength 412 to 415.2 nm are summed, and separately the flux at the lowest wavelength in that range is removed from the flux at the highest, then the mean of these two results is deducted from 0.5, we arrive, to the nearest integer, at -181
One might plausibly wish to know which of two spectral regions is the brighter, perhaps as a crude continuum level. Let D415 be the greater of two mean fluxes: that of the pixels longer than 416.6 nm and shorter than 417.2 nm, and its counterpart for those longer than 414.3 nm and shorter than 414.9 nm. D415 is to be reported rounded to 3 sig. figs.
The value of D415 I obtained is 23.5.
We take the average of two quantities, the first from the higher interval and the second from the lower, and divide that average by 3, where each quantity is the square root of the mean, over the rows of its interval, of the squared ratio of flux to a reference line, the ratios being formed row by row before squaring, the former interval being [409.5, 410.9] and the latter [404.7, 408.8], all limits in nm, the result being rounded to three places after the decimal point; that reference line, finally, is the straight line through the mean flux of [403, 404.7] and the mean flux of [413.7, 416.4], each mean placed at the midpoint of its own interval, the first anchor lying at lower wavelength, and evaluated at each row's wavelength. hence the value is 0.335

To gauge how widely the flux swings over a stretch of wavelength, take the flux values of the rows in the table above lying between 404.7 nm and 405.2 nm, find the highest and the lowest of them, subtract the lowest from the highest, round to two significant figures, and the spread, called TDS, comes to 4.3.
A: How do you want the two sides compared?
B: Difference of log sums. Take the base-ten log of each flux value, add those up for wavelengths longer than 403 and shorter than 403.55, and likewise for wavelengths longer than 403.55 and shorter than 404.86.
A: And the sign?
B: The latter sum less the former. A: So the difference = 5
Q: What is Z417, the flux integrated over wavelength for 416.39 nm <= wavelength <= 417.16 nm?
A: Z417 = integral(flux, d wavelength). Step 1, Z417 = 17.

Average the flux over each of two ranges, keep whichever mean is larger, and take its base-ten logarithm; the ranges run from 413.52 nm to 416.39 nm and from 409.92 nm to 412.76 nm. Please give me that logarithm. 1.33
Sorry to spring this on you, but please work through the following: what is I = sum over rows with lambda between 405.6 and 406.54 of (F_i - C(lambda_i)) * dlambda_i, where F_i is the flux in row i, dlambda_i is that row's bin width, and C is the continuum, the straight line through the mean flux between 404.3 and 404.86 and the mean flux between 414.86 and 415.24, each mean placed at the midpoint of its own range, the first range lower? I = 1.8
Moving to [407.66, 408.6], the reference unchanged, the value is 2.5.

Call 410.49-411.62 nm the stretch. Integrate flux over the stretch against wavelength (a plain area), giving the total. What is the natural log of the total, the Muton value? 3.04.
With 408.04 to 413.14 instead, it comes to 4.62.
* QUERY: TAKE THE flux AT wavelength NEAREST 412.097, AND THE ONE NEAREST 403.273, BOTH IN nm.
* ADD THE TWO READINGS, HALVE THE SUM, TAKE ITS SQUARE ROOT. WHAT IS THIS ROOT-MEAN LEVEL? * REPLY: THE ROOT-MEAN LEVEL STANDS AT 4.56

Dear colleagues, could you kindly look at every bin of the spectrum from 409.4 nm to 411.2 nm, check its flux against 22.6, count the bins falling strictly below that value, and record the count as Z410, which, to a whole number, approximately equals 10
